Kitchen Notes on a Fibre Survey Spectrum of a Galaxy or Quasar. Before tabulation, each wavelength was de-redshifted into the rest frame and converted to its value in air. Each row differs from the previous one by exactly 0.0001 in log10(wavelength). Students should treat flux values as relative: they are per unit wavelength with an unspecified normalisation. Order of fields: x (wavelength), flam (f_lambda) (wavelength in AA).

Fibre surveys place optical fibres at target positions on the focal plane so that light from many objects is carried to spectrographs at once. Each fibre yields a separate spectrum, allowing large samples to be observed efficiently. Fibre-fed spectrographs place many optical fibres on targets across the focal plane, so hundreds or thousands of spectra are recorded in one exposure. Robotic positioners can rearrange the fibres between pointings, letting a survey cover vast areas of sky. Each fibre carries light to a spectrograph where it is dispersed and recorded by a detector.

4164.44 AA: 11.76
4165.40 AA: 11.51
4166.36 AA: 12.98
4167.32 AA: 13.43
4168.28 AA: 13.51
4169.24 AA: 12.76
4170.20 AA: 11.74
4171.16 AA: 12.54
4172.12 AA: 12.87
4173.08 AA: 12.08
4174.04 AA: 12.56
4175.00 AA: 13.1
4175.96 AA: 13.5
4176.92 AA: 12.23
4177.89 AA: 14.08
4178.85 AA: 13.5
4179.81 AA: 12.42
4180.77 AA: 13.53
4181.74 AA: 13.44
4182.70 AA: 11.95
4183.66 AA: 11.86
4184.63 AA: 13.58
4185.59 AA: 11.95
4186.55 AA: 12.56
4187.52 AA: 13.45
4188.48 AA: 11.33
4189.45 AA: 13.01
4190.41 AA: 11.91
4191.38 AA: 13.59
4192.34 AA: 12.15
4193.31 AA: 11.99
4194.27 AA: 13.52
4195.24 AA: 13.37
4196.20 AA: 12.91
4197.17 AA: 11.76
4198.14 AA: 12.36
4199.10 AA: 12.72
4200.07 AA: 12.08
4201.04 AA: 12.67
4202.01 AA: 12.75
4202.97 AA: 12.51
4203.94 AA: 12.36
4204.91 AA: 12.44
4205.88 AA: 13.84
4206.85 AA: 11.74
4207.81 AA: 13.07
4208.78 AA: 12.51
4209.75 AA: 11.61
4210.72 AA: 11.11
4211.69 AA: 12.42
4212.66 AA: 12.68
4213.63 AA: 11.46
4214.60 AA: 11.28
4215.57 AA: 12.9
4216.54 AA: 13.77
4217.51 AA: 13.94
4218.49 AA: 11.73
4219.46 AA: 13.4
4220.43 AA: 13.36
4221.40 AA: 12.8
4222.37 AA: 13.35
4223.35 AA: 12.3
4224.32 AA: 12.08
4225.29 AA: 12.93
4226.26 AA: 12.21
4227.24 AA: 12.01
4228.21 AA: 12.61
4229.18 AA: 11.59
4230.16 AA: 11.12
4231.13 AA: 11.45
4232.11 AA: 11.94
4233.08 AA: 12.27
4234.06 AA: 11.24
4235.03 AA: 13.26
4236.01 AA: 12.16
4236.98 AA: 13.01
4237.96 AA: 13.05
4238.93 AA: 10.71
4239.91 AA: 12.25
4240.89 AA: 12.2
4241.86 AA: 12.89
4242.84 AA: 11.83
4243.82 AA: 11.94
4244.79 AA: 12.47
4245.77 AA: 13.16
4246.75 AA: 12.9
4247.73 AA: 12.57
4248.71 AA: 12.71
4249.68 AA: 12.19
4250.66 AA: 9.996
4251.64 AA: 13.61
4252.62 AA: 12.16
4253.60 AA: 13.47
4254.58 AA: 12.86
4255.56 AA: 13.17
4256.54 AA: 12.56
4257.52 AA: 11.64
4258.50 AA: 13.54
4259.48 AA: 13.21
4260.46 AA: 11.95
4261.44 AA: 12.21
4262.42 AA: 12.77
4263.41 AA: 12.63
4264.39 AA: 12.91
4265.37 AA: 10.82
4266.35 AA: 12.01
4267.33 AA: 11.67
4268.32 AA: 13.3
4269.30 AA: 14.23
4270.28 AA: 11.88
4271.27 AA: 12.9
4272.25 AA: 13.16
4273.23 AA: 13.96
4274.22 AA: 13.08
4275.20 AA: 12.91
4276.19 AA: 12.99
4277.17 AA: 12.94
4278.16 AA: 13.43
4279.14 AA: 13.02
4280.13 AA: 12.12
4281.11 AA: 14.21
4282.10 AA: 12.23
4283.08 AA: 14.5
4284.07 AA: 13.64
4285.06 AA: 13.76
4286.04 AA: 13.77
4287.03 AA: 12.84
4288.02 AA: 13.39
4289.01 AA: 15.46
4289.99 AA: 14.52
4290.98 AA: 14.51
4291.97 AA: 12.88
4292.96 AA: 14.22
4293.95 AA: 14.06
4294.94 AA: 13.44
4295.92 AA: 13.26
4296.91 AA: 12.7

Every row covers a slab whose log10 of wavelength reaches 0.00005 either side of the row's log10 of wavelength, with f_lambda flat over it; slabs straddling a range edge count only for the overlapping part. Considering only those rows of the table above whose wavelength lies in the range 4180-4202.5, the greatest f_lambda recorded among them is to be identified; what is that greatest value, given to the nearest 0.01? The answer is 13.59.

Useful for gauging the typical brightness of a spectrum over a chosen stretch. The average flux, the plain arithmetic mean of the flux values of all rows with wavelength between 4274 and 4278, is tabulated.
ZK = 13.0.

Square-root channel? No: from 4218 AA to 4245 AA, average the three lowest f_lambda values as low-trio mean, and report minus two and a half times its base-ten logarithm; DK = -2.606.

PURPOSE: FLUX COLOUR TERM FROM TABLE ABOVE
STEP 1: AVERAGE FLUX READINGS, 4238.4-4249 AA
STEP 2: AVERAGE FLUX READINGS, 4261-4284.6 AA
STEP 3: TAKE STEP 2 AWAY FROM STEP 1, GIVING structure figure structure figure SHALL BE -0.57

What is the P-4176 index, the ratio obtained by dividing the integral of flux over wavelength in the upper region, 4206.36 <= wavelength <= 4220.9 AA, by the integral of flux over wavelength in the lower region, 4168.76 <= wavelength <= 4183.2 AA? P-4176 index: 0.98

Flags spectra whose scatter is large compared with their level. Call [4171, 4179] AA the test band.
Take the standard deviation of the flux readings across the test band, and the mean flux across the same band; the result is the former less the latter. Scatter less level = -12.3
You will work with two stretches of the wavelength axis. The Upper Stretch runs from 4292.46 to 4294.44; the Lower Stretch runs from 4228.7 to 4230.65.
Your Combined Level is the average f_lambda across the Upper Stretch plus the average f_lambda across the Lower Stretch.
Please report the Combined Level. 25.5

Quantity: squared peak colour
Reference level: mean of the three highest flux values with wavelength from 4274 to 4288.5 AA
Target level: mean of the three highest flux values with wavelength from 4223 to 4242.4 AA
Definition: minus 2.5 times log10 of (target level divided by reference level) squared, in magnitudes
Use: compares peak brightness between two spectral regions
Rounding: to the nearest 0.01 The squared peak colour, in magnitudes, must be 0.17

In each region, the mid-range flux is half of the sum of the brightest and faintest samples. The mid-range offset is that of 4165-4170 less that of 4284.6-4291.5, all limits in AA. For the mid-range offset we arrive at -1.6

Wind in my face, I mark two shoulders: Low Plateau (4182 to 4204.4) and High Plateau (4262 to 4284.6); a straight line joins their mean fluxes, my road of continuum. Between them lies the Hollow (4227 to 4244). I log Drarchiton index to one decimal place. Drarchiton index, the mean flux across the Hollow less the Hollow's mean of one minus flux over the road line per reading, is 12.0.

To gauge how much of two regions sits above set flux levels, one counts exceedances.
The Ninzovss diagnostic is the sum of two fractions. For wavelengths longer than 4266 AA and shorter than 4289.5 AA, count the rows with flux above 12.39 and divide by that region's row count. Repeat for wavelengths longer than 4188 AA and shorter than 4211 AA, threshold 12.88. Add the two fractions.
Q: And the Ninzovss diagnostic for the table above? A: 1.08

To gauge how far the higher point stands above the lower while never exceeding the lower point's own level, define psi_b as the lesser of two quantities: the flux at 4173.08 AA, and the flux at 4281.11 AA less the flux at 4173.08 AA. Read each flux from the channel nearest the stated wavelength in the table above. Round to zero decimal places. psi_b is 2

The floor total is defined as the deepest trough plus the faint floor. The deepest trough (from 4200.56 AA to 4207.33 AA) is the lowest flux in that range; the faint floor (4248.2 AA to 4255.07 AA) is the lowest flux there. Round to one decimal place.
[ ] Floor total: 21.7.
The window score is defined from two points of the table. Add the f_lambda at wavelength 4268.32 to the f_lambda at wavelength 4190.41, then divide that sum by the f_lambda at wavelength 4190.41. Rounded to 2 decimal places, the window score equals 2.12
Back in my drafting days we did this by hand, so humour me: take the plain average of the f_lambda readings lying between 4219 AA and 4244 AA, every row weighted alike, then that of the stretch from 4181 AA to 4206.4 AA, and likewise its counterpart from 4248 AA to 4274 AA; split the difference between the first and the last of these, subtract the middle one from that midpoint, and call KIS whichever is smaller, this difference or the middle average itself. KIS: -0.17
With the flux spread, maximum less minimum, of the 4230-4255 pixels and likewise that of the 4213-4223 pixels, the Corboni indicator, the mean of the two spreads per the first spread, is 0.87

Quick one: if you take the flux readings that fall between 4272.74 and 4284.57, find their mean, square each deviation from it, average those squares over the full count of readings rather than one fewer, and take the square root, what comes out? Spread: 0.70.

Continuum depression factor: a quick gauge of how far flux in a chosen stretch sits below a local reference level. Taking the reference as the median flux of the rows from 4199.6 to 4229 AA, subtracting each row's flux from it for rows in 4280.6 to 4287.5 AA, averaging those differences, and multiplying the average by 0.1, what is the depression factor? -0.105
